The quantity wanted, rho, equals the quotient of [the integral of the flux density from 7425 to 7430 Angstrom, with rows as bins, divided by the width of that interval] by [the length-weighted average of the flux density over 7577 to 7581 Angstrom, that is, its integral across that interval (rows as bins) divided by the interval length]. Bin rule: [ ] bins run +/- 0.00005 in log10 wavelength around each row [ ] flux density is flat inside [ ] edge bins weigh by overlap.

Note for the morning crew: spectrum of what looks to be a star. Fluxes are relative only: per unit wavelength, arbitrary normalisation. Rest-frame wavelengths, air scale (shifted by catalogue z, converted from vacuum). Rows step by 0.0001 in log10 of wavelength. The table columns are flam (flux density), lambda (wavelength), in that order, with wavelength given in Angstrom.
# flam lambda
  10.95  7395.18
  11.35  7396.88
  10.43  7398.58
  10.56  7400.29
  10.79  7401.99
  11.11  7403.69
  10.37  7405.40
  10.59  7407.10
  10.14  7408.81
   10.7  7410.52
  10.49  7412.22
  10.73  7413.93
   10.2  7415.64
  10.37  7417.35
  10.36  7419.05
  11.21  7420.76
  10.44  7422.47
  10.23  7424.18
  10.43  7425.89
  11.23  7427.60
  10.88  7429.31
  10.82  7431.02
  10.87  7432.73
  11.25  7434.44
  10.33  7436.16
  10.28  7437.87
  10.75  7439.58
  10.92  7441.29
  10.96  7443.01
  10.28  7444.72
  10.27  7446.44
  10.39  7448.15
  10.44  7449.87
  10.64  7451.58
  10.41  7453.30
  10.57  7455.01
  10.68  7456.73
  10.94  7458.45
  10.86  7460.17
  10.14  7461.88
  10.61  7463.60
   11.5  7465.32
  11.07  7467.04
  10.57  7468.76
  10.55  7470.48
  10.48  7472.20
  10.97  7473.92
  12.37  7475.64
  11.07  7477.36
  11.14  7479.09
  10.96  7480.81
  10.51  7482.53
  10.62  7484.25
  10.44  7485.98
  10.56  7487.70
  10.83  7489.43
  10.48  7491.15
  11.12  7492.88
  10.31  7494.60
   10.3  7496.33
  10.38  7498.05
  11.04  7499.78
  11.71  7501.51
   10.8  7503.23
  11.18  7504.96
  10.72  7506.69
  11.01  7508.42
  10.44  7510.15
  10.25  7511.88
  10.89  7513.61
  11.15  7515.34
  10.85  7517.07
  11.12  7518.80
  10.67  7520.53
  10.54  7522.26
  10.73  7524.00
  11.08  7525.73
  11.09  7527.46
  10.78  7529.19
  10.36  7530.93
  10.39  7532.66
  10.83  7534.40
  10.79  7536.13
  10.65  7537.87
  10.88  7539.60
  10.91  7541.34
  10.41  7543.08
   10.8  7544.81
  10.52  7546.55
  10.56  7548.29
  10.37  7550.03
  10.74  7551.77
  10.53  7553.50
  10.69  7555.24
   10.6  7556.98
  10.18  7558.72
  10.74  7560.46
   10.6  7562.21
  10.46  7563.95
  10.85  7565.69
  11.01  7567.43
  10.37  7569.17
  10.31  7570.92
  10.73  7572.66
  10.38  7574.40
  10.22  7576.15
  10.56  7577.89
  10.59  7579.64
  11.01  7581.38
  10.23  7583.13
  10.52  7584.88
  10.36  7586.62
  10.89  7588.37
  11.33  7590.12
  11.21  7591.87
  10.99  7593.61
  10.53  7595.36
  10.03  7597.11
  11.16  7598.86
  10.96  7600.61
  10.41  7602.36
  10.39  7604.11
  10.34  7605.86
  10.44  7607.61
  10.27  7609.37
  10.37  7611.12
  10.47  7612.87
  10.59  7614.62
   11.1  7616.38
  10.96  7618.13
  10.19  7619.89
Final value 1.02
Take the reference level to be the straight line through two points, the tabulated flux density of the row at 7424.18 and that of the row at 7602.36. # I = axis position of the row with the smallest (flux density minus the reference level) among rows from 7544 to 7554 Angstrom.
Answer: 7550.03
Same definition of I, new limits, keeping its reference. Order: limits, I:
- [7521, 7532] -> 7530.93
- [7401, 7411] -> 7408.81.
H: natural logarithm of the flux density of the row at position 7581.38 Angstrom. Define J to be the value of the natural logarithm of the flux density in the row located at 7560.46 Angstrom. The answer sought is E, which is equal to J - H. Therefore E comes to -0.025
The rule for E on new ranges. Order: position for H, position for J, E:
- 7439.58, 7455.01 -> -0.017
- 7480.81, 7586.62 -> -0.056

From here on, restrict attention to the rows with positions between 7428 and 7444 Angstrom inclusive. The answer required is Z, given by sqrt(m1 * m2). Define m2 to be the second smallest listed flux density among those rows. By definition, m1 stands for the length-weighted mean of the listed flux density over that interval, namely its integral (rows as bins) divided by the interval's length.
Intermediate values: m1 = 10.8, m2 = 10.33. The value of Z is 10.56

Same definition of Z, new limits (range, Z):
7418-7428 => 10.49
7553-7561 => 10.54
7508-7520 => 10.62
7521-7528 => 10.78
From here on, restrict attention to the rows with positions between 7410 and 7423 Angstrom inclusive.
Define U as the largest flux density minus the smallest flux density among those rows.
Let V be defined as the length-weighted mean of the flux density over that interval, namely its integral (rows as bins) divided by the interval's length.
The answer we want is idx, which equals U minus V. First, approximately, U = 1.0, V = 10.6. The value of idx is -9.6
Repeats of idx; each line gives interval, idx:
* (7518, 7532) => -10.0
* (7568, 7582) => -9.7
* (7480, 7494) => -10.0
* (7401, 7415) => -9.6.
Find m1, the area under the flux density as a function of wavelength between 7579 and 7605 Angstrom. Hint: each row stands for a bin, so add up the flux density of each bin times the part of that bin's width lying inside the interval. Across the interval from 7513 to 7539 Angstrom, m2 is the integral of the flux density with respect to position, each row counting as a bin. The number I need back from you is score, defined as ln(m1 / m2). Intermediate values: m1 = 278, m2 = 281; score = -0.008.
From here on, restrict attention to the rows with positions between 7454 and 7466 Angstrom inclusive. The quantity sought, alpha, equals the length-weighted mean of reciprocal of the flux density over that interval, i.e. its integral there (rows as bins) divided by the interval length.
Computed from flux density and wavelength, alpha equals 0.0932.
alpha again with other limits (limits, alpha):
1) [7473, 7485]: 0.0904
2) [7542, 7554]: 0.0947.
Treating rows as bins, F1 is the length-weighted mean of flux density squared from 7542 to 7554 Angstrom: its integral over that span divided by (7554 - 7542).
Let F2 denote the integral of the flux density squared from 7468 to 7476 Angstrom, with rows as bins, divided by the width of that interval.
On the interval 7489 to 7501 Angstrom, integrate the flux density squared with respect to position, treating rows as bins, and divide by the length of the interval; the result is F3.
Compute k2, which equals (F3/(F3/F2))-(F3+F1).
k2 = -106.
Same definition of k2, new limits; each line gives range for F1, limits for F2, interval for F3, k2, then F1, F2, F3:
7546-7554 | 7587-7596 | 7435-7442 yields -103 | 111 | 120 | 112.3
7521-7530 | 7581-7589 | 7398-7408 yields -119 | 118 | 112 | 113.4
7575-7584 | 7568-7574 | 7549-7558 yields -113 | 111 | 110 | 112.0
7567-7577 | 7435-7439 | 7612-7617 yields -116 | 110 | 108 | 114.5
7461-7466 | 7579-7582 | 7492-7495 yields -115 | 115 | 117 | 116.3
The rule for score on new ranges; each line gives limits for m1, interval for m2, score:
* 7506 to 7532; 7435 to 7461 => 0.018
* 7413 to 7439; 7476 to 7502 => -0.013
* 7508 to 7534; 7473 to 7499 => -0.005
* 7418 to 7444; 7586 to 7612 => 0.008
